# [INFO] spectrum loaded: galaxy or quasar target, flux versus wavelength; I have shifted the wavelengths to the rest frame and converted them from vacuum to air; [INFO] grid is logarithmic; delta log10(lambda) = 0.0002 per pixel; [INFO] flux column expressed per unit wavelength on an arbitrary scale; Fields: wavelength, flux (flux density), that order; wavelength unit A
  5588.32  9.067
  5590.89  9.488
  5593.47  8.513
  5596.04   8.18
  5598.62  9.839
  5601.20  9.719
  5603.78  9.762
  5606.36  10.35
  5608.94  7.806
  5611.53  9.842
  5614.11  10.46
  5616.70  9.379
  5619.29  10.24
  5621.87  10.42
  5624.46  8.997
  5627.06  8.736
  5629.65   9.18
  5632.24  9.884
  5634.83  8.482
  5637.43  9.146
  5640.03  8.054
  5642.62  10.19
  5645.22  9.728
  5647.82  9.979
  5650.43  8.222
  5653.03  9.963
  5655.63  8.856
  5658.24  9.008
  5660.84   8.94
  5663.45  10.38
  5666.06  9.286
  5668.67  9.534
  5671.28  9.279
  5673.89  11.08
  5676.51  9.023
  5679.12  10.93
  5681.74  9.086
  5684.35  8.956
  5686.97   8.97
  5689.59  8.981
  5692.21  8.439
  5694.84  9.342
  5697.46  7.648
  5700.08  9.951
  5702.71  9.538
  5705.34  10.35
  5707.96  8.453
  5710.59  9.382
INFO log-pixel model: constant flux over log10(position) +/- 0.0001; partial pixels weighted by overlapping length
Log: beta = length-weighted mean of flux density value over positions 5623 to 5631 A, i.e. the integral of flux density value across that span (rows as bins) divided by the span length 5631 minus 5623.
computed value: 9.0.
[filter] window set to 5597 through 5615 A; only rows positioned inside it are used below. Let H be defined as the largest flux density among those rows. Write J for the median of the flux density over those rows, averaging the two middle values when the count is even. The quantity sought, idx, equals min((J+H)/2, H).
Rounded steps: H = 10.46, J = 9.84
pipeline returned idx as 10.1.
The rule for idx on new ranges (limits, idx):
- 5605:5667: 9.9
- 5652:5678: 10.2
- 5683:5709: 9.7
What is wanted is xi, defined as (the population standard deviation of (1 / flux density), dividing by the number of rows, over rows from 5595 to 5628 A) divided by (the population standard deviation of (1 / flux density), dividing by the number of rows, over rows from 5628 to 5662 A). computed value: 1.22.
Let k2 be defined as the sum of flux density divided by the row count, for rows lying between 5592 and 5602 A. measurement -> 9.1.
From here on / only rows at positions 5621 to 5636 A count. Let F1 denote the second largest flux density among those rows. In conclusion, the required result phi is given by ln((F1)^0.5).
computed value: 1.15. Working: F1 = 9.884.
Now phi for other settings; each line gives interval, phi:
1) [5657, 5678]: 1.17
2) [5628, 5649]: 1.15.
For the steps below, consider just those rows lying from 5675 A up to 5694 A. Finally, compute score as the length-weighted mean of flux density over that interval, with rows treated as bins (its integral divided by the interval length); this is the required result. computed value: 9.2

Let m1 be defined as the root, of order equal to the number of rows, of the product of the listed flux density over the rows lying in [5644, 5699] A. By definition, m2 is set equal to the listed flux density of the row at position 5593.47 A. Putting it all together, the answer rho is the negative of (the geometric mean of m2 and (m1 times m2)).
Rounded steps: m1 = 9.28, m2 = 8.513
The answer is -25.9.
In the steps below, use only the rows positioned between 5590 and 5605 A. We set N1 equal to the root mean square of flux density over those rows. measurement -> 9.3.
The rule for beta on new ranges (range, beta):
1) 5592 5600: 8.9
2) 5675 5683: 9.7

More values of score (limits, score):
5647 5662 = 9.1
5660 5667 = 9.6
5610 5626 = 9.8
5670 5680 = 10.0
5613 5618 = 9.9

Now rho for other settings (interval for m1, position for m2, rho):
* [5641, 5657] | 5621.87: -32.1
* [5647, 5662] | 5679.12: -33.0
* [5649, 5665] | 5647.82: -30.3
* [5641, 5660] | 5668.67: -29.2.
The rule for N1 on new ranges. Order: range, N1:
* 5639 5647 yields 9.4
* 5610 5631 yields 9.7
